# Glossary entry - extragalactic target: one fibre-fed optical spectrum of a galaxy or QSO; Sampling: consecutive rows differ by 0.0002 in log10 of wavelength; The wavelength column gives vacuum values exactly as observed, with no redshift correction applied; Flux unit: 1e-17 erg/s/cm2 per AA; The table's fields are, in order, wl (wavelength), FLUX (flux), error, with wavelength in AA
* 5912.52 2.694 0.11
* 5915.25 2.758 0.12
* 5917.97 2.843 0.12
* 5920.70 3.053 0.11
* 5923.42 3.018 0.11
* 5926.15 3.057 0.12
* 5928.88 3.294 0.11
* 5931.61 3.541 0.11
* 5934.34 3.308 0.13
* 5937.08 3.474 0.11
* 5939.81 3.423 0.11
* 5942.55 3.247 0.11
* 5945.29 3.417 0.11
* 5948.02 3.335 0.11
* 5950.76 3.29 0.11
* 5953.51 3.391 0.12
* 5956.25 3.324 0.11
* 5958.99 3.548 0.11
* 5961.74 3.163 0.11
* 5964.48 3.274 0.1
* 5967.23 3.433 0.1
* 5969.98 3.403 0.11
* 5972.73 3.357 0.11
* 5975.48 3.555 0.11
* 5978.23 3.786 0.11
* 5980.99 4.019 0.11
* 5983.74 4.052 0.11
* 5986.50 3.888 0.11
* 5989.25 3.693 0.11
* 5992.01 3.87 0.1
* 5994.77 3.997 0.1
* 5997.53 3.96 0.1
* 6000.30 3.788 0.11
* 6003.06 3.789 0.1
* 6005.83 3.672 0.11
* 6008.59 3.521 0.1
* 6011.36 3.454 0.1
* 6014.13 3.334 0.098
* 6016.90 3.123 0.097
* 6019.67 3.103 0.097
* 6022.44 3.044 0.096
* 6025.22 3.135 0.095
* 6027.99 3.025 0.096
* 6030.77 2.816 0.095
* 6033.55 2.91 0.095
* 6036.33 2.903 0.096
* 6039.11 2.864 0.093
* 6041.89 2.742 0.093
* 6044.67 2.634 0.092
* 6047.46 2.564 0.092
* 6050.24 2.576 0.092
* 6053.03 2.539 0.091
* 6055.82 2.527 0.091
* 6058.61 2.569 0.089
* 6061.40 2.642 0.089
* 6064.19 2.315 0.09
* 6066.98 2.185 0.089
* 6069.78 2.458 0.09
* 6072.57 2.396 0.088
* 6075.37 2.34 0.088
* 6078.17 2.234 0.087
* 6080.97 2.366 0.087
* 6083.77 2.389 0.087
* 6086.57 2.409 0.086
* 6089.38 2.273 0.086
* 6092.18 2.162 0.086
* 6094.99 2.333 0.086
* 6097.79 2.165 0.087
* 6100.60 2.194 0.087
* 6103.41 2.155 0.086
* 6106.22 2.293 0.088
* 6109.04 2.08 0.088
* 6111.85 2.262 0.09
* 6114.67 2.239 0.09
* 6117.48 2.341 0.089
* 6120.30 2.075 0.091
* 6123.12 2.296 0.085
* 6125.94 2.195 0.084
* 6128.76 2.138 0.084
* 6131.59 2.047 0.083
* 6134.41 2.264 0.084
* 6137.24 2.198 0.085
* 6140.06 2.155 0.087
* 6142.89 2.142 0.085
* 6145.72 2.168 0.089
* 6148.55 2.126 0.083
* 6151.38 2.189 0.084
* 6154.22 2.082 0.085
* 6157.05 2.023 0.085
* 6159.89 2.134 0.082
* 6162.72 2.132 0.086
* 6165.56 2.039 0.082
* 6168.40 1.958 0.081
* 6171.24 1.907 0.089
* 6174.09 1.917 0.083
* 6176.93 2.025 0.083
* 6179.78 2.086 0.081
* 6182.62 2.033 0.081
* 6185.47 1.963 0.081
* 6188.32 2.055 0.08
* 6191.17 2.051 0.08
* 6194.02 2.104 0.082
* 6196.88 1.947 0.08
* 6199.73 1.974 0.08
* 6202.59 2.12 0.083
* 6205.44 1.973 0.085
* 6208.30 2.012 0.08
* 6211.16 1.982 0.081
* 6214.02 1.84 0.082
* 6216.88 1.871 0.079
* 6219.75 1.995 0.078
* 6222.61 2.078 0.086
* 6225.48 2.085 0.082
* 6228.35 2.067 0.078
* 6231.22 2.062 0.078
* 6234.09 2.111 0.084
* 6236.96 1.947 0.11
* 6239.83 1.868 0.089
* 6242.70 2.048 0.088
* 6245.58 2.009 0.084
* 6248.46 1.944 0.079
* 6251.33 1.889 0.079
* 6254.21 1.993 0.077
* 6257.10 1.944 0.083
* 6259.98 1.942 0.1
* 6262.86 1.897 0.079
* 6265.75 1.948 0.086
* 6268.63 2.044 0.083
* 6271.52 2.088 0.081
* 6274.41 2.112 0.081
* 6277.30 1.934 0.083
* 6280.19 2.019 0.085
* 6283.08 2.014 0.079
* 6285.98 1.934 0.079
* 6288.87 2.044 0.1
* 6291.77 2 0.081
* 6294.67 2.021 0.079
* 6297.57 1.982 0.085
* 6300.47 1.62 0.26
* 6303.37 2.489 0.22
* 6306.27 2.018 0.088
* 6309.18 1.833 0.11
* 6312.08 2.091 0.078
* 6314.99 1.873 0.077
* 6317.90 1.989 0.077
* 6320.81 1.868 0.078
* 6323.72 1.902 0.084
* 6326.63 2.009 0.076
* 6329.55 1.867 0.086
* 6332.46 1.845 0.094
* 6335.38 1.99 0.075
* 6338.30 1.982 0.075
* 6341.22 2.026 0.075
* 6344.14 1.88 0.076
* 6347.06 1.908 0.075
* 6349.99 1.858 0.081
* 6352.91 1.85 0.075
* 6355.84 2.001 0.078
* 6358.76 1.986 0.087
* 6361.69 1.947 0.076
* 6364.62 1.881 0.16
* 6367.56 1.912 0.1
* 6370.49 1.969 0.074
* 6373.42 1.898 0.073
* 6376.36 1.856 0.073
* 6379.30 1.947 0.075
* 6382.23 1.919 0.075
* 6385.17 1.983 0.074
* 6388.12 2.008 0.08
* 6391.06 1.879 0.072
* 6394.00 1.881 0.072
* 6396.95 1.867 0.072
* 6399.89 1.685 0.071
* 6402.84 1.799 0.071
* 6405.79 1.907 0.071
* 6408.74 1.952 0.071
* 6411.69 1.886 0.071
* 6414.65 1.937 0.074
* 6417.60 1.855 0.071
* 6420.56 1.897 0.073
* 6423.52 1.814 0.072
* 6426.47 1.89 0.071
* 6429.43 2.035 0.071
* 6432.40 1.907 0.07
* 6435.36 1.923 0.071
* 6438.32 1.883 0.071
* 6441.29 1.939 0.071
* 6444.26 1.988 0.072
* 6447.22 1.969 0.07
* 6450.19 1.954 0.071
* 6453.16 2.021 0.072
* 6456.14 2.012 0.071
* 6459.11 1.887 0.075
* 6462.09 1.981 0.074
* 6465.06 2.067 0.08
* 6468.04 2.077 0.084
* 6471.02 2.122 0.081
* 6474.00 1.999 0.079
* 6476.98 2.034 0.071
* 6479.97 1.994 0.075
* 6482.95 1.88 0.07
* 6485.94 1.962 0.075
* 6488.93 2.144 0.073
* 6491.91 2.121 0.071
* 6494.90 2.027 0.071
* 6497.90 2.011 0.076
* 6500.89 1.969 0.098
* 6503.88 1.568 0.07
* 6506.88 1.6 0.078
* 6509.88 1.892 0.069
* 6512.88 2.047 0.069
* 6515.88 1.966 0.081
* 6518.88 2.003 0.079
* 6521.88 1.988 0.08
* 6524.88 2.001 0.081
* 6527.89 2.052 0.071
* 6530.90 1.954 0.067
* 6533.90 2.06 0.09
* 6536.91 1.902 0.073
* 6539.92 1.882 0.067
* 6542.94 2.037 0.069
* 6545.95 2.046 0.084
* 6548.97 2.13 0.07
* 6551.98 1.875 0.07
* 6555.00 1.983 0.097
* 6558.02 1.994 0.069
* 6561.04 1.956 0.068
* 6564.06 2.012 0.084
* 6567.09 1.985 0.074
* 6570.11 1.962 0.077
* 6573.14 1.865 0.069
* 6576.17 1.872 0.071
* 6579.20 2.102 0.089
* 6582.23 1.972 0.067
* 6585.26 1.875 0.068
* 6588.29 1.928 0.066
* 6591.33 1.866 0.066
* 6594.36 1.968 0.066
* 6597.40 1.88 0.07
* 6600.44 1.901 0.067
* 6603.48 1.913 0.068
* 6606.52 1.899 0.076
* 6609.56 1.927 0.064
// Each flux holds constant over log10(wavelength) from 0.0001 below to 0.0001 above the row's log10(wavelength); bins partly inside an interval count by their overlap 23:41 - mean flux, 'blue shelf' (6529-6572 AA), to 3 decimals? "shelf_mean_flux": 1.984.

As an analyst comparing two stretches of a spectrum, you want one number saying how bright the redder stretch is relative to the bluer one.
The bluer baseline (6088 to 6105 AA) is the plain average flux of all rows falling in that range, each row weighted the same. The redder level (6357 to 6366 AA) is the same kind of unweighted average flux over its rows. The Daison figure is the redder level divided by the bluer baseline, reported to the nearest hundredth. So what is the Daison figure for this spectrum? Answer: 0.88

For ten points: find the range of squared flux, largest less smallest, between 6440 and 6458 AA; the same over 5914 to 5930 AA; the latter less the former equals 2.9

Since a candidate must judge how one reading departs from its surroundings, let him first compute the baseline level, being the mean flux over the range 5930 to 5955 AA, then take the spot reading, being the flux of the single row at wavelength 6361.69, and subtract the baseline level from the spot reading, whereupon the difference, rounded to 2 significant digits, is -1.4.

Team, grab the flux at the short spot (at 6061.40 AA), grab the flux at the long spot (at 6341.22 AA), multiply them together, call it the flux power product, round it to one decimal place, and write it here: 5.4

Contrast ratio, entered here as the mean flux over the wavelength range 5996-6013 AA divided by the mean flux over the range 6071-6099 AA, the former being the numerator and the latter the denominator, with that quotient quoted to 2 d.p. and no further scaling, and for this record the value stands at 1.60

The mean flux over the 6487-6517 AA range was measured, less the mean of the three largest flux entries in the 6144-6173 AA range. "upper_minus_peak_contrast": -0.23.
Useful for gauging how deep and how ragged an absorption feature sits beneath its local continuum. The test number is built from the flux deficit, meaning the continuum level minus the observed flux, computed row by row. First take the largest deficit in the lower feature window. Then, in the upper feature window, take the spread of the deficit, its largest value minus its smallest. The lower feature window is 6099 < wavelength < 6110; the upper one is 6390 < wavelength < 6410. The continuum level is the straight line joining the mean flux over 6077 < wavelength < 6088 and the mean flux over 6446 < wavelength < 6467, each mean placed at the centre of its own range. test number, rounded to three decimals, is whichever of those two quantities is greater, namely 0.276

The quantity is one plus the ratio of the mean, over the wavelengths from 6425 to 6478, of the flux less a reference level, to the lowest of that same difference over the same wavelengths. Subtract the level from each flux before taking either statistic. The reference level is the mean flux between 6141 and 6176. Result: 1.5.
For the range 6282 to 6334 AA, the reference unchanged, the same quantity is 1.2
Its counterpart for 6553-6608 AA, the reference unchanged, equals 1.6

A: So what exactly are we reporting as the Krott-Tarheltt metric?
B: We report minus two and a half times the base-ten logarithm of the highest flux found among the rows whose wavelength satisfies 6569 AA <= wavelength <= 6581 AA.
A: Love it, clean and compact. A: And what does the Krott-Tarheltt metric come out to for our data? -0.81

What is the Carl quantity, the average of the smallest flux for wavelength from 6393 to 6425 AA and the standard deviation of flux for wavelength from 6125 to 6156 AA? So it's 0.87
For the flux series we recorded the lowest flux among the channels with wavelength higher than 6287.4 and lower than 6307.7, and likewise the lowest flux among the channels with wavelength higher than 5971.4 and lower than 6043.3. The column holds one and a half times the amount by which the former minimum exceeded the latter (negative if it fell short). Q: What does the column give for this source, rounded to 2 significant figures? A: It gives -1.7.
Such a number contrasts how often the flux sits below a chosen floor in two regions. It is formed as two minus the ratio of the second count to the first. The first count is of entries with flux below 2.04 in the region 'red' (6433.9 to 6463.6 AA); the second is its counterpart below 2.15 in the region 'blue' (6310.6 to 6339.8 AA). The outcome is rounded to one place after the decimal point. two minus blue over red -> 1.0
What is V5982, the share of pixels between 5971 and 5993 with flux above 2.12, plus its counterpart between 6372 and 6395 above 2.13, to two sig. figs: 1.0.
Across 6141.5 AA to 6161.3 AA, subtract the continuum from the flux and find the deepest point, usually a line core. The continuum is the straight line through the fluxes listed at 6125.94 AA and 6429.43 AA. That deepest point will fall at 6157.05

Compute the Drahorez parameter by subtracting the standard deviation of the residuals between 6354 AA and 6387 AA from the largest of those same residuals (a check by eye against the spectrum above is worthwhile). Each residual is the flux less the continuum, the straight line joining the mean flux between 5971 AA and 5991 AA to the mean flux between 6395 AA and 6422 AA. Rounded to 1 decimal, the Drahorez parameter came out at 0.0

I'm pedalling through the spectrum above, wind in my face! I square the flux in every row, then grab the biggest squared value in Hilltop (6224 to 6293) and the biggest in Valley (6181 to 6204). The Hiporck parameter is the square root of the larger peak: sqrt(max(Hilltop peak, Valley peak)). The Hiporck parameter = 2.1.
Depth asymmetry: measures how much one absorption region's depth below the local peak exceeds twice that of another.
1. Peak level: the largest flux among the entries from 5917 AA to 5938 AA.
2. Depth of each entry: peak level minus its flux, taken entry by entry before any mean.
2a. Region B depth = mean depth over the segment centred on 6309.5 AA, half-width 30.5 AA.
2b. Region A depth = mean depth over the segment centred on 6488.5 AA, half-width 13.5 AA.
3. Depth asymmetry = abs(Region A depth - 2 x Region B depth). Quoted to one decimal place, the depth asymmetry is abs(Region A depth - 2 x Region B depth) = 1.6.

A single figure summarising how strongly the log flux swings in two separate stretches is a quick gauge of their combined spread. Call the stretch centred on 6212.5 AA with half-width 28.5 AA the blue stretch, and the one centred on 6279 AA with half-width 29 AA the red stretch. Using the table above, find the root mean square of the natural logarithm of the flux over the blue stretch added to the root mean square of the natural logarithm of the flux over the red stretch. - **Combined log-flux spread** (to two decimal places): 1.39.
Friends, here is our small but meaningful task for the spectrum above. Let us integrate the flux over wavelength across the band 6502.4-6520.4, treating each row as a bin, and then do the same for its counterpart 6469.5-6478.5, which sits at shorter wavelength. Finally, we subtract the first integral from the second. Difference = -15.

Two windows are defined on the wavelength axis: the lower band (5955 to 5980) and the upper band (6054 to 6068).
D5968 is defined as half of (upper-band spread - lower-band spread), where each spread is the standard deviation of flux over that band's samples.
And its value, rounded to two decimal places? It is 0.00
